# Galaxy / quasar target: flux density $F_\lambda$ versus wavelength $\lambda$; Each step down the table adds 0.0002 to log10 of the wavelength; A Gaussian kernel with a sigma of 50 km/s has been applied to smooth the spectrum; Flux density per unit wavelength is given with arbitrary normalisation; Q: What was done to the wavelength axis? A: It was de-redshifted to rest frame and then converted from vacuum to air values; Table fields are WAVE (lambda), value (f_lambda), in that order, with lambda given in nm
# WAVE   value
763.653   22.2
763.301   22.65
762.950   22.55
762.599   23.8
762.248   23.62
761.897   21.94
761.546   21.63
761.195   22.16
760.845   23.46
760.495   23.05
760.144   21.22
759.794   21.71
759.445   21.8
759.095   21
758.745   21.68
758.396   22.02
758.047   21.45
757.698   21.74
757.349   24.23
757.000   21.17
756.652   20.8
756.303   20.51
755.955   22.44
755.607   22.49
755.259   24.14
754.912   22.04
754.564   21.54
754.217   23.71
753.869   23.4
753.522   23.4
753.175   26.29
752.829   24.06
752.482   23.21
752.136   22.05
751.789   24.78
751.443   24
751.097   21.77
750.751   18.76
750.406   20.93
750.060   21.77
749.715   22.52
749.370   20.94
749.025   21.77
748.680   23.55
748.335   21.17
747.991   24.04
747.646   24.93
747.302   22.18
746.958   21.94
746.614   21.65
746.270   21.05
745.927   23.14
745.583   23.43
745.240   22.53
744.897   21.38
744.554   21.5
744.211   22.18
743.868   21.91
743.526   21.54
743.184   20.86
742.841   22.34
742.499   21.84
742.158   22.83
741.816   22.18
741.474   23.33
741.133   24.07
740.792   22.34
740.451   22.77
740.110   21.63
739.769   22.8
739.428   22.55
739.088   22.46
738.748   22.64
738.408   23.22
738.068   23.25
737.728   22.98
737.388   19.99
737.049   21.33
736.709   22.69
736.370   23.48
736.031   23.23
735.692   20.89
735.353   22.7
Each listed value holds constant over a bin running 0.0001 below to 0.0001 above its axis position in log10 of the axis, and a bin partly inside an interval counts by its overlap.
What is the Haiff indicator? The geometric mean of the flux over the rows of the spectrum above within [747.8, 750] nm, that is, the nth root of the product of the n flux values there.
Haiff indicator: 22.3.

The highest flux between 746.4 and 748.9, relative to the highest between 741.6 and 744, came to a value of 1.09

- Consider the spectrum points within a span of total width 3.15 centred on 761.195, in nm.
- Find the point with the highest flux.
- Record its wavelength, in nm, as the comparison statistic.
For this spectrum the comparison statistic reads 762.599 nm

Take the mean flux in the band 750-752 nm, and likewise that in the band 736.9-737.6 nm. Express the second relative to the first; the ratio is 0.94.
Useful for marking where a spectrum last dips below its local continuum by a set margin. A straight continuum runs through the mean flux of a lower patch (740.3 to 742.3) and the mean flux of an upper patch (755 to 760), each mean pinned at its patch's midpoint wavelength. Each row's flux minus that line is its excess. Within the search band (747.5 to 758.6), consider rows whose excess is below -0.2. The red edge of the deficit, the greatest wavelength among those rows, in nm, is 758.047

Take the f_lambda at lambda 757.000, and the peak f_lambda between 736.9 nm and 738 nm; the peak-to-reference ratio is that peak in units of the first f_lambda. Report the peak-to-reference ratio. 1.09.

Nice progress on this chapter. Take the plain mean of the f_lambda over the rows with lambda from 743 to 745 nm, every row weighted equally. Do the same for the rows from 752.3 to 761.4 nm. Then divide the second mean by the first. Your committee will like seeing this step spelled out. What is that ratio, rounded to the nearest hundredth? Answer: 1.04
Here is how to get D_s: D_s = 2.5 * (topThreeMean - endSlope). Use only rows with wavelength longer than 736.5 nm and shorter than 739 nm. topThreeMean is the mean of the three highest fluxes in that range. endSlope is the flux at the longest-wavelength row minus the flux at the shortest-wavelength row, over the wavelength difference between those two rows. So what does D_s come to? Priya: 57.9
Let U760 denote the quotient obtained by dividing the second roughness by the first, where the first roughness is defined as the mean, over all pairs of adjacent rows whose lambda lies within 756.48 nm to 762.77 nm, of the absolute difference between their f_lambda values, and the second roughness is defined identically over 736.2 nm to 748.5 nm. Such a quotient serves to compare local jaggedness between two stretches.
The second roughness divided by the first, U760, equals 1.0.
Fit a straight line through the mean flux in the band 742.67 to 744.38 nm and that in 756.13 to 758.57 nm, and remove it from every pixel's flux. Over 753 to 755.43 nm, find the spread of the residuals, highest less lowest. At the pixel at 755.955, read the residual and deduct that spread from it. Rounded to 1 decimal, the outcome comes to -4.0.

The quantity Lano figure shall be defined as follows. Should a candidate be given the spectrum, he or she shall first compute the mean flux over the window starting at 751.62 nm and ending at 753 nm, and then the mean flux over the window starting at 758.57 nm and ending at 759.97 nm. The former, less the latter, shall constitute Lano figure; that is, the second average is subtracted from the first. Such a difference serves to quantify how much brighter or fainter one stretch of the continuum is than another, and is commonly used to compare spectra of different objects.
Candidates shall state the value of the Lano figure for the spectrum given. 2.0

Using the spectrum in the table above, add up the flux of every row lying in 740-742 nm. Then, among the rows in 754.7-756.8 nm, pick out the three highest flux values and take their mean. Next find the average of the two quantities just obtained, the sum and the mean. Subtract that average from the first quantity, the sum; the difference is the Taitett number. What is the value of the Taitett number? 56.6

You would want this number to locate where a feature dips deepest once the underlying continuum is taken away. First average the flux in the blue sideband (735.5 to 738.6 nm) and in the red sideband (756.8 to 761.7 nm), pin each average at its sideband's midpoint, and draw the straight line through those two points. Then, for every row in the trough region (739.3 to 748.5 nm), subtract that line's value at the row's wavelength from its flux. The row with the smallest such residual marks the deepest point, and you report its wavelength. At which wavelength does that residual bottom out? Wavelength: 743.184 nm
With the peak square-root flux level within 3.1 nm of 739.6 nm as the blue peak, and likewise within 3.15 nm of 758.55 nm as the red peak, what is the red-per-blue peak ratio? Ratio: 1.00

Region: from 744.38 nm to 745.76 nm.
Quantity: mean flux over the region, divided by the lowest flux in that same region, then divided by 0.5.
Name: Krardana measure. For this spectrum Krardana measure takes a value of 2.08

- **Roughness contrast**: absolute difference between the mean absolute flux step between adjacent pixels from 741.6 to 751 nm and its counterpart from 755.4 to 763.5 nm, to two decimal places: 0.22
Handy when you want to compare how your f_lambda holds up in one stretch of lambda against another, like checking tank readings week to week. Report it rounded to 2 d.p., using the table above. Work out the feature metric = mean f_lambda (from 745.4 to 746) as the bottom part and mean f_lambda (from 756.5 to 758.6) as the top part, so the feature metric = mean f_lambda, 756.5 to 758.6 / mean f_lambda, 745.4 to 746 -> 0.94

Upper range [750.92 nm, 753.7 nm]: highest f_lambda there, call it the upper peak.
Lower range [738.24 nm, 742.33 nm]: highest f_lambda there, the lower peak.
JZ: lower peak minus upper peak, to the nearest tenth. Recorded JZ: -2.2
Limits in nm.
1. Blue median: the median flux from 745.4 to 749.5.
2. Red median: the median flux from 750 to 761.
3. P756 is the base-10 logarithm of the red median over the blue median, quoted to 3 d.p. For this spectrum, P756 -0.001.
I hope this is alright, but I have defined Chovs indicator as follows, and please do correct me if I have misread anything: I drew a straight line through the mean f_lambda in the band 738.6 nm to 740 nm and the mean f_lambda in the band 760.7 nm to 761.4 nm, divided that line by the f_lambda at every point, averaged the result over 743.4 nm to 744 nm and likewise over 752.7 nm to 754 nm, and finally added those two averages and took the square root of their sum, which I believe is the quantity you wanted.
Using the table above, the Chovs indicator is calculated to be 1.41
